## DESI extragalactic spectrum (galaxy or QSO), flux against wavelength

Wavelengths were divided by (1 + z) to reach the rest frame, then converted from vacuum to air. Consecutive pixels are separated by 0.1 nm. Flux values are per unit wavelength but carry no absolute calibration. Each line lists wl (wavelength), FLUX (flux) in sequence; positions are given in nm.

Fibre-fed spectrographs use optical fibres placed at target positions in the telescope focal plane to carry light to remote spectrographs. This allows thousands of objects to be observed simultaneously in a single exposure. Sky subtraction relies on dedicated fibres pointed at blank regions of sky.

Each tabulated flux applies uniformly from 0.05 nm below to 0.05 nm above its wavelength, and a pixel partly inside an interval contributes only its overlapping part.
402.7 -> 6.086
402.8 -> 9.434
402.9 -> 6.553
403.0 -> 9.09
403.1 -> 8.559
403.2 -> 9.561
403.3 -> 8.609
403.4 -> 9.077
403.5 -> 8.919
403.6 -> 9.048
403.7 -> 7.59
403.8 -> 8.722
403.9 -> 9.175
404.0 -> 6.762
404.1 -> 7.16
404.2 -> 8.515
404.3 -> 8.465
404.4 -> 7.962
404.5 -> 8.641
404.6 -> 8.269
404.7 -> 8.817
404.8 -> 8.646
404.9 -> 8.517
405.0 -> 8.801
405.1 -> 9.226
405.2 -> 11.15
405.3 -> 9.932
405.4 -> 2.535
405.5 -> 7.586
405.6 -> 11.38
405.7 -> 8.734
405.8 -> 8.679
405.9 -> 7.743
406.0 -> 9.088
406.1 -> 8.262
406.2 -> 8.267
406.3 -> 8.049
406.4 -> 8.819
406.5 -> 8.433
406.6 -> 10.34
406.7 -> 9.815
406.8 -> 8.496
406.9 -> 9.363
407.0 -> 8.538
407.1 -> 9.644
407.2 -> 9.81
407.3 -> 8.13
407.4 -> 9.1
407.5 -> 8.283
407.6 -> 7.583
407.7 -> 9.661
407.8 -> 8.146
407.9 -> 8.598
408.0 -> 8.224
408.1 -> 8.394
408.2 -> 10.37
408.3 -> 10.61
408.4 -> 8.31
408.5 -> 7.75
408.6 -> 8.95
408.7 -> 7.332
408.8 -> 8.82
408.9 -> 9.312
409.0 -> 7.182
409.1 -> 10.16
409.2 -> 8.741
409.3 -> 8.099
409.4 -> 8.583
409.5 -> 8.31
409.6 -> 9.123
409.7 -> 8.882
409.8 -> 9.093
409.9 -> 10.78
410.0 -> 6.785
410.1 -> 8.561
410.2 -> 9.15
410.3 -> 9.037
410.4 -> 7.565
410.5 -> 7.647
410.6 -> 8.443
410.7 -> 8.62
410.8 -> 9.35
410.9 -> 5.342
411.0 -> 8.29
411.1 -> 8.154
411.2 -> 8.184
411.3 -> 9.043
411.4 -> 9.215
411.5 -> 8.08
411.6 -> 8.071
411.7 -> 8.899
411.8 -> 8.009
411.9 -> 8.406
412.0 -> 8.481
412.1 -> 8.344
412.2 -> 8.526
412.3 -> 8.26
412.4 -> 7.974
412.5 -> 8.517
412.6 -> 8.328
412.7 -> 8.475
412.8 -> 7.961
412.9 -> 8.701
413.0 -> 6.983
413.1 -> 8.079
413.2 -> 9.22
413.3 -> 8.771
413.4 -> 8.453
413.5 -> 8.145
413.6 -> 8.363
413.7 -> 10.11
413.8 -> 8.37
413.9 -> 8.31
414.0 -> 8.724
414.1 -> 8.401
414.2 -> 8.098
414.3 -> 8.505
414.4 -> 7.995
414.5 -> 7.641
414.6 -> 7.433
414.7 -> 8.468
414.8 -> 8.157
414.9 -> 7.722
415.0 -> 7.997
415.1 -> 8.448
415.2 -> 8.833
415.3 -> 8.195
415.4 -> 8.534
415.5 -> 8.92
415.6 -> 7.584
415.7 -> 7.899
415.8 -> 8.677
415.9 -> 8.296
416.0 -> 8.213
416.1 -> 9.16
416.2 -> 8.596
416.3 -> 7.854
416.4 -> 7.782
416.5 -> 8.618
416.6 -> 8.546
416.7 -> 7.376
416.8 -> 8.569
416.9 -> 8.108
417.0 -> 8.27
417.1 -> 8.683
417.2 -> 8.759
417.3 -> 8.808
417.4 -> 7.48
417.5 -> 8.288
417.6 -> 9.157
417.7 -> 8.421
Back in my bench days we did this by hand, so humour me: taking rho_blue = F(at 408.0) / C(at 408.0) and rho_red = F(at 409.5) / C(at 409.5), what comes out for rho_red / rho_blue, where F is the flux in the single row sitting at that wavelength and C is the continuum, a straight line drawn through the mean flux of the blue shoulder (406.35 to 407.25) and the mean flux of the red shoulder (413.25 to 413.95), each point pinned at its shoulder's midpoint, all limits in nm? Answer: 1.03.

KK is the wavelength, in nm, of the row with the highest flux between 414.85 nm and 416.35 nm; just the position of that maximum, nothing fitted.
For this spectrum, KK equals 416.1 nm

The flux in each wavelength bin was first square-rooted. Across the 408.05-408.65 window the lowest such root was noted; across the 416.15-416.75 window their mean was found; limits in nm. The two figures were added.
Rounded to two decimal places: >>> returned 5.63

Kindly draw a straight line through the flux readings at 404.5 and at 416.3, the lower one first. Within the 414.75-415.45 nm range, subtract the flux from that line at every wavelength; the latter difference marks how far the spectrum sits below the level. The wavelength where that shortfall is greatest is 414.9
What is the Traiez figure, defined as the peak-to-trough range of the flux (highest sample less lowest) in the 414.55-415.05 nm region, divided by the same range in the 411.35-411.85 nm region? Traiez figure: 0.9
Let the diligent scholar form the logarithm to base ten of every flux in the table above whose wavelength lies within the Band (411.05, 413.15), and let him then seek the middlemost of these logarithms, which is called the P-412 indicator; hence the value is 0.921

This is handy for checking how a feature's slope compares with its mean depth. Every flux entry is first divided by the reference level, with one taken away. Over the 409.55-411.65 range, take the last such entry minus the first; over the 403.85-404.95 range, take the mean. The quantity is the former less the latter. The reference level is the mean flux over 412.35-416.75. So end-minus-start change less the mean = -0.12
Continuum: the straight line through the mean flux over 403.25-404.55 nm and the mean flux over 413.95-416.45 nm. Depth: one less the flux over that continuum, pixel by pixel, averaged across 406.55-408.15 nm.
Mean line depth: -0.07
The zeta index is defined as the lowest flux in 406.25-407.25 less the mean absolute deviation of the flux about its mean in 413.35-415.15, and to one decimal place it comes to 7.7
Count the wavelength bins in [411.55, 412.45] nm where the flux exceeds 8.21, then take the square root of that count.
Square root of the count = 2.45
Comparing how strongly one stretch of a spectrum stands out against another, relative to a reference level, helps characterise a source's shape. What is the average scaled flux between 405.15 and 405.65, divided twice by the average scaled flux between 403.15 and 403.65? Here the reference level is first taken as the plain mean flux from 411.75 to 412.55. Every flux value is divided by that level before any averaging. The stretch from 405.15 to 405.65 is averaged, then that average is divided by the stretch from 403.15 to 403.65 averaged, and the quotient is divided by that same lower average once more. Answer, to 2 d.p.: 0.87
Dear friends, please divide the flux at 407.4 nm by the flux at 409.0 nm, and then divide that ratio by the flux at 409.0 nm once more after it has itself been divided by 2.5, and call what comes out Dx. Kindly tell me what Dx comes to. 0.44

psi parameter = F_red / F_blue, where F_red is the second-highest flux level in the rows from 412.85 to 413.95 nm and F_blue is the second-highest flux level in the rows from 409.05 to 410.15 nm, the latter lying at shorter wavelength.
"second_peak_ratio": 0.91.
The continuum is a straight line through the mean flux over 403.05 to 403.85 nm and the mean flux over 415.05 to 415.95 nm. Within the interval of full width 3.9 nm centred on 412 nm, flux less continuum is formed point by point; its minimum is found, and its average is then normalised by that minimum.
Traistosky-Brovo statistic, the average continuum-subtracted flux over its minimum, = 0.037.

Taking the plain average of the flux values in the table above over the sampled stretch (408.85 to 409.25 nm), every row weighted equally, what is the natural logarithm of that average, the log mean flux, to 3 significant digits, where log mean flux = 2.18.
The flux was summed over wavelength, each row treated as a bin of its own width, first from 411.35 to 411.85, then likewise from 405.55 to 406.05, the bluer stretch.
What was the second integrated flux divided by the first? 1.08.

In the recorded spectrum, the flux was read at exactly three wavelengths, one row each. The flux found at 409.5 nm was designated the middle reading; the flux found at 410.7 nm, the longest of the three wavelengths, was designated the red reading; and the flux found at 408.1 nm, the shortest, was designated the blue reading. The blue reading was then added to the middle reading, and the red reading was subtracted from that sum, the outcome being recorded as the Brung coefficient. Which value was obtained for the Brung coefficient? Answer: 8.1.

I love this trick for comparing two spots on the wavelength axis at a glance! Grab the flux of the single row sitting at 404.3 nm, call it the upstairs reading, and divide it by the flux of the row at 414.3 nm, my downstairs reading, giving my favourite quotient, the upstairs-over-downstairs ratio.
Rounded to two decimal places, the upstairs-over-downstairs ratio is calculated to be 1.00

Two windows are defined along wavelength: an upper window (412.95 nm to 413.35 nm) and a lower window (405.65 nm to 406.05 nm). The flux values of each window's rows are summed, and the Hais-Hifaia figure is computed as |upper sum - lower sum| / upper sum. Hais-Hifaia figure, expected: 0.036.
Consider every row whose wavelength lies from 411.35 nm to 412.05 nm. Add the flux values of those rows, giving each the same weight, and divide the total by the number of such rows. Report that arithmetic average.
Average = 8.45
